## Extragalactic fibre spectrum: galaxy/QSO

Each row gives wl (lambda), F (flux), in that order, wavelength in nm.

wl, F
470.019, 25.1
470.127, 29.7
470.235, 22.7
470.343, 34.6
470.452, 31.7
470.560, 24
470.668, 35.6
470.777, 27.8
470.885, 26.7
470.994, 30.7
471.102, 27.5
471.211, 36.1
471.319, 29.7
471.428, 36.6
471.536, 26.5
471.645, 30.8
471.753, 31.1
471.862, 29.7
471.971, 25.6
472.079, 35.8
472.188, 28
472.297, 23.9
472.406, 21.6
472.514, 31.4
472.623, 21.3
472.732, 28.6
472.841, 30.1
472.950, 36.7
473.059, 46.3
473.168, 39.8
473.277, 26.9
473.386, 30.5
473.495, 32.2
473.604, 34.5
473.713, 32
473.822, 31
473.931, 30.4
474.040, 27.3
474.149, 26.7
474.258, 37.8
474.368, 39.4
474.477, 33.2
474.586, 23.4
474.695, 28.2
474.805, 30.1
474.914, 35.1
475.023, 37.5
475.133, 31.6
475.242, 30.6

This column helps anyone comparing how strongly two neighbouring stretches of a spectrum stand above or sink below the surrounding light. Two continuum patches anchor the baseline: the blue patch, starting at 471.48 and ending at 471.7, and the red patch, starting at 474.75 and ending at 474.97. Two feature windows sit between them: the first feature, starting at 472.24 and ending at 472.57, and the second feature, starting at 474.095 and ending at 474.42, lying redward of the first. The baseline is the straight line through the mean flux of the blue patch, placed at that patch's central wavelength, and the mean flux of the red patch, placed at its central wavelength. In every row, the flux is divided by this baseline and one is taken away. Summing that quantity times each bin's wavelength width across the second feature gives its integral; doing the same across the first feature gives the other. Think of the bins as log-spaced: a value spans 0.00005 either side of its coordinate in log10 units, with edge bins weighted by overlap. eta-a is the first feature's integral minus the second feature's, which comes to -0.07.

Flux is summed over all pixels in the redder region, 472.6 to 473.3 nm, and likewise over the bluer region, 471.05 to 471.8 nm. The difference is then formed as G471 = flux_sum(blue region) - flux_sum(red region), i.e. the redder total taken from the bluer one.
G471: -11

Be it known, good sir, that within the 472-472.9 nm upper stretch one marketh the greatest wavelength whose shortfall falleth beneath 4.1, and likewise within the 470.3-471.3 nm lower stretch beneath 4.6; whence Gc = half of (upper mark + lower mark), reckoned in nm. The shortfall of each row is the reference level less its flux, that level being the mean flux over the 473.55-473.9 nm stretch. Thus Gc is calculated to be 472.03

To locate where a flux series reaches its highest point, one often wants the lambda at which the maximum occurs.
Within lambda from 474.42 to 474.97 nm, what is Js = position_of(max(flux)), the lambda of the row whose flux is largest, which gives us 474.914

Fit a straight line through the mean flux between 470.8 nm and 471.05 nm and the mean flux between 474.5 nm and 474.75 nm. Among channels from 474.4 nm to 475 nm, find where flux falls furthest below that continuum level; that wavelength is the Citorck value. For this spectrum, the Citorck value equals 474.586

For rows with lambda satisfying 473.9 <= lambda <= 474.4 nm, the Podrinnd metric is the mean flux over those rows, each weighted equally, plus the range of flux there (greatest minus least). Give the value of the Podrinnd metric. 45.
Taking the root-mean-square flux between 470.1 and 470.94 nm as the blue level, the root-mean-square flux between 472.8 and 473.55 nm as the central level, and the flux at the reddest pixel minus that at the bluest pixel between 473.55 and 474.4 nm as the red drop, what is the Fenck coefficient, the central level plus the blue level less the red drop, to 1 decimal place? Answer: 59.7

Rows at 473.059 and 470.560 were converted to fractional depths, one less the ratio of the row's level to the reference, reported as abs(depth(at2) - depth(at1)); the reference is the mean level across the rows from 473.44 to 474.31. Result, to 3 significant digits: 0.708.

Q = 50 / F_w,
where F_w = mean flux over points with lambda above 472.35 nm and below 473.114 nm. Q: 1.62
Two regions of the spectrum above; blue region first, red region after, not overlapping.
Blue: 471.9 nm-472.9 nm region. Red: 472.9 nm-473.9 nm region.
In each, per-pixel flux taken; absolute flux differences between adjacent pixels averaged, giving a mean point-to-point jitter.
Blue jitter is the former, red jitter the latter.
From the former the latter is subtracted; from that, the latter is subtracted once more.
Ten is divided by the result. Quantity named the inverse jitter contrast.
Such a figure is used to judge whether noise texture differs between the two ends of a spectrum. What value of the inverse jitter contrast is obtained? -3.0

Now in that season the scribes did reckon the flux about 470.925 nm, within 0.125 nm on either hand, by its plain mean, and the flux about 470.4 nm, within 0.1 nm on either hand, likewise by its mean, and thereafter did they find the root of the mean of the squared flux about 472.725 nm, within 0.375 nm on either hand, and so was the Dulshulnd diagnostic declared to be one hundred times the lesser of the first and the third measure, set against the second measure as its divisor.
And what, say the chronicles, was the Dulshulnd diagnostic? 87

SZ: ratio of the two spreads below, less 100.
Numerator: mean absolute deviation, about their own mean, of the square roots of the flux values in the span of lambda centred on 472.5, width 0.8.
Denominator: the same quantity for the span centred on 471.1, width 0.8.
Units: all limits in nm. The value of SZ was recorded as -98.8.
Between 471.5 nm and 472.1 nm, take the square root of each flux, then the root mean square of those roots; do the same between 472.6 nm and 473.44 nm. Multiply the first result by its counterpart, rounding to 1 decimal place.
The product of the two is 31.2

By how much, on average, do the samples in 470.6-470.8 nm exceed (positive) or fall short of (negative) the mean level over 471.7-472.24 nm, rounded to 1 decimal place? 1.7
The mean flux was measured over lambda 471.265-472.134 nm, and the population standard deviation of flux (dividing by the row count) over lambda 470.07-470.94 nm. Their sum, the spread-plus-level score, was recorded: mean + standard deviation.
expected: 35.1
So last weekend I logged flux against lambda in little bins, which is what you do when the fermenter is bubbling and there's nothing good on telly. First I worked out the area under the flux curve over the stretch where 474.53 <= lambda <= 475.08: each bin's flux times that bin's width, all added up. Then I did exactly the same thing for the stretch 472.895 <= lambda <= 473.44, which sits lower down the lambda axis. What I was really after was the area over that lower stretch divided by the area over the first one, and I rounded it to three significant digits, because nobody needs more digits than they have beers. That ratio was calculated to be 1.16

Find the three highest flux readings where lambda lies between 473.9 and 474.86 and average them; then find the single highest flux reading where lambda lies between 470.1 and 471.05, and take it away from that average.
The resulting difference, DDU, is 1.2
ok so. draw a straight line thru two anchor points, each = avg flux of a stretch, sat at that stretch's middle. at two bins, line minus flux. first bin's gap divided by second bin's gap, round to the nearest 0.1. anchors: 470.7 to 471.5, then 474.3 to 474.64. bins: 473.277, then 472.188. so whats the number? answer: 1.5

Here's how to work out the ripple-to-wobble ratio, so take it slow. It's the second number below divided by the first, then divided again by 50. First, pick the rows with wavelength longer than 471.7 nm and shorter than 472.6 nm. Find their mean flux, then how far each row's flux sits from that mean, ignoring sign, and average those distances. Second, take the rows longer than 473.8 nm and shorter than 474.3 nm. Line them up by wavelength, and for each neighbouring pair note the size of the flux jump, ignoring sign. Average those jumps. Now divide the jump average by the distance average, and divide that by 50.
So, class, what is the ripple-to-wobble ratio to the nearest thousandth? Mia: 0.021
